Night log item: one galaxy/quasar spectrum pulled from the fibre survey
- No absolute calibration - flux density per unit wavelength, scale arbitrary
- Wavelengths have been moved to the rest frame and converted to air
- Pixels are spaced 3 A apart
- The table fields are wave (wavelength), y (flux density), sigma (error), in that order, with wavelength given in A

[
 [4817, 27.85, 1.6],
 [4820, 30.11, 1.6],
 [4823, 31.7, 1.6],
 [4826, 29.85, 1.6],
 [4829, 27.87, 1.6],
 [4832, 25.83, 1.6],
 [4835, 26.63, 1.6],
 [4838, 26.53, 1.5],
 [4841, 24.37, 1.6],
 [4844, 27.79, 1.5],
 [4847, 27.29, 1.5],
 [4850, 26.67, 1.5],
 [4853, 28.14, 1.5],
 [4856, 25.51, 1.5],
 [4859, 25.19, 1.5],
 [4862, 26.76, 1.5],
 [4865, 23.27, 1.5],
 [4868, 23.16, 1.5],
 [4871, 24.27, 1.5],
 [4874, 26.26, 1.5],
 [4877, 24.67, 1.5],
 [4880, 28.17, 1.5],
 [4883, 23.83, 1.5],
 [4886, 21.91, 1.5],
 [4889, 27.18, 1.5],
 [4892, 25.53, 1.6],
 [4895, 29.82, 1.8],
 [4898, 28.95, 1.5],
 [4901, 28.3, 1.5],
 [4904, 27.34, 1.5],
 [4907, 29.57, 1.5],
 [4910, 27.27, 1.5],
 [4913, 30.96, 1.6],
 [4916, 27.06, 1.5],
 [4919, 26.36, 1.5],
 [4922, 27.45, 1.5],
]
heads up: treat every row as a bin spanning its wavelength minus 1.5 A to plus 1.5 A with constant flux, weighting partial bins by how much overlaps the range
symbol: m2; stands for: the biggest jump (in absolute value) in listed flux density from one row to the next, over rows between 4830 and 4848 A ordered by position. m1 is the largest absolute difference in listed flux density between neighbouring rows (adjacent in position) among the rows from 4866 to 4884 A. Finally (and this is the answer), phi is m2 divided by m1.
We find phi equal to 0.8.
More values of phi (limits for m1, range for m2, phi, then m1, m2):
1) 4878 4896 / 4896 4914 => 0.7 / 5.3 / 3.7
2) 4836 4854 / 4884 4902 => 1.5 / 3.4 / 5.3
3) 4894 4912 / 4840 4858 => 1.5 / 2.3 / 3.4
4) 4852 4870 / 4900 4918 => 1.1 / 3.5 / 3.9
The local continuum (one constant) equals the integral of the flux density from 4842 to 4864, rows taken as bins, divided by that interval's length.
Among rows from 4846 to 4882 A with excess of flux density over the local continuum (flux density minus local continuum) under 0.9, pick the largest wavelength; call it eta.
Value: 4877 A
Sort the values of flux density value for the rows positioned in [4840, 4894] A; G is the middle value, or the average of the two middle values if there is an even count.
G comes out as 25.5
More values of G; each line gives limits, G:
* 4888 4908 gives 28.3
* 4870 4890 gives 24.7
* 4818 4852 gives 27.3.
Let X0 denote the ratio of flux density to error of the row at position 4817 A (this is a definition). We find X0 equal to 17.4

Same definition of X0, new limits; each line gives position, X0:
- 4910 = 18.2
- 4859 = 16.8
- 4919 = 17.6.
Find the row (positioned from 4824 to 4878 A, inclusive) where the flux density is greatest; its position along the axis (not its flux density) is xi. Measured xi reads 4826 A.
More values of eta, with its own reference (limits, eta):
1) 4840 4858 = 4856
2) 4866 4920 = 4919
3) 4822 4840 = 4838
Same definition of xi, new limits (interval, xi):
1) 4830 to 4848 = 4844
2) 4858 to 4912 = 4895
